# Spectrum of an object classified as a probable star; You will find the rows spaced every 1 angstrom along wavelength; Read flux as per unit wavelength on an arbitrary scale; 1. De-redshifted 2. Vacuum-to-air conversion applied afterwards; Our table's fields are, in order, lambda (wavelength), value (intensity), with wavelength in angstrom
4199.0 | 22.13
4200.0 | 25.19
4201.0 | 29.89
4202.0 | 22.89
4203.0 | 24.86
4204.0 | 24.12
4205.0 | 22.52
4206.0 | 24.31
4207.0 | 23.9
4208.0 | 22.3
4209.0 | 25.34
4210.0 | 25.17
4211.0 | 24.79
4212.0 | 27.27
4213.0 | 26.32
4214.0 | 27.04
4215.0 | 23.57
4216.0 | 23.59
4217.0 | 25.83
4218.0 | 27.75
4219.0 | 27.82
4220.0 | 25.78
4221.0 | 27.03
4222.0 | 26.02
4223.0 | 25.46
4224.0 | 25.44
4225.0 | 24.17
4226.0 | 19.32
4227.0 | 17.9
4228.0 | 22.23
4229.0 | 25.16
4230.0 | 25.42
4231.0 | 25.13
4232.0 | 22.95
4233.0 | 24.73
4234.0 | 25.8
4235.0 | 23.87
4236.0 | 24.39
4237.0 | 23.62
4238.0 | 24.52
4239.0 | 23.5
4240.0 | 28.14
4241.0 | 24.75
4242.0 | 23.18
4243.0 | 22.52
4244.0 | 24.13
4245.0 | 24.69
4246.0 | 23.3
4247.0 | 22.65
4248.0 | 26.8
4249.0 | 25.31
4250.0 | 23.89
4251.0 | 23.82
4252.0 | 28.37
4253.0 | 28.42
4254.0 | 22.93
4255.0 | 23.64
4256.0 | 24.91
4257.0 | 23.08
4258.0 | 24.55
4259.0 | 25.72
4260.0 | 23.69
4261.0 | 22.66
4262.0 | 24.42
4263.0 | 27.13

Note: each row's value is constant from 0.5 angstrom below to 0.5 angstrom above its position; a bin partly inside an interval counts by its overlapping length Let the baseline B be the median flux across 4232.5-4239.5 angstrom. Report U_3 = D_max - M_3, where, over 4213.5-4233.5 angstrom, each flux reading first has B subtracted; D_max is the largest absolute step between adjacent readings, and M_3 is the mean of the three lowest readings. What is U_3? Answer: 9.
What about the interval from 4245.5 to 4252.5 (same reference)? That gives 6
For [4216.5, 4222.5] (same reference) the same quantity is 1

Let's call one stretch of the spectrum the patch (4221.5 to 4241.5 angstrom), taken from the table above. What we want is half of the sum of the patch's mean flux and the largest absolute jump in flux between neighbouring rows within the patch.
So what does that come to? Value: 14.49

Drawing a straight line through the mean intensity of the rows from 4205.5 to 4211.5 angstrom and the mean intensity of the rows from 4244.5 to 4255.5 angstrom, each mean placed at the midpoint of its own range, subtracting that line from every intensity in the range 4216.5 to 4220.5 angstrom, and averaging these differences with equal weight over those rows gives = 2.4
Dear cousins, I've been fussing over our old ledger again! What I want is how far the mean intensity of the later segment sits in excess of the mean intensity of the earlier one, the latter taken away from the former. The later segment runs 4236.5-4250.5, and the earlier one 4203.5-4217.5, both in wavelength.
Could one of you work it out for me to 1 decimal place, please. -0.4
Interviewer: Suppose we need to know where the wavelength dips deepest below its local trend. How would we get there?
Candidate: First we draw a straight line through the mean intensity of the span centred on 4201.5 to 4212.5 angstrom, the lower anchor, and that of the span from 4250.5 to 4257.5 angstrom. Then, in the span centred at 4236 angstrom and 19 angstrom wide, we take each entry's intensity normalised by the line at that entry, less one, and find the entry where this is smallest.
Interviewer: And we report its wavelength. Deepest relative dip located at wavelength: 4227.0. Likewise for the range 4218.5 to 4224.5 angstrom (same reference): 4224.0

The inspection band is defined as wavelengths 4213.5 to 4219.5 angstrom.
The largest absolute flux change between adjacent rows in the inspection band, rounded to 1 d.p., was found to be 3.5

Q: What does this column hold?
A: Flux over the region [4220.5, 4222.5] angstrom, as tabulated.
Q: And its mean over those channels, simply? 26.5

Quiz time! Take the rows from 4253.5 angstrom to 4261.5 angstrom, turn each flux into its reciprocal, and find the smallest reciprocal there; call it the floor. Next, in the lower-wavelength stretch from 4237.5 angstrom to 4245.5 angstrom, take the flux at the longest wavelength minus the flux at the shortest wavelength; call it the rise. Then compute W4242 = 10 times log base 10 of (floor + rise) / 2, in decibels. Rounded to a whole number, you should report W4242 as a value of -10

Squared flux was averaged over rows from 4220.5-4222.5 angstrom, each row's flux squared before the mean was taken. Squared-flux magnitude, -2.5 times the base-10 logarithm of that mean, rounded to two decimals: -7.12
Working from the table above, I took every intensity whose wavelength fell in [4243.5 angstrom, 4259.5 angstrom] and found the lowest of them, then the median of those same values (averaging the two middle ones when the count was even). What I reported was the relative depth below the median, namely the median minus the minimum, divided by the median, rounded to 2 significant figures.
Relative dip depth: 0.069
